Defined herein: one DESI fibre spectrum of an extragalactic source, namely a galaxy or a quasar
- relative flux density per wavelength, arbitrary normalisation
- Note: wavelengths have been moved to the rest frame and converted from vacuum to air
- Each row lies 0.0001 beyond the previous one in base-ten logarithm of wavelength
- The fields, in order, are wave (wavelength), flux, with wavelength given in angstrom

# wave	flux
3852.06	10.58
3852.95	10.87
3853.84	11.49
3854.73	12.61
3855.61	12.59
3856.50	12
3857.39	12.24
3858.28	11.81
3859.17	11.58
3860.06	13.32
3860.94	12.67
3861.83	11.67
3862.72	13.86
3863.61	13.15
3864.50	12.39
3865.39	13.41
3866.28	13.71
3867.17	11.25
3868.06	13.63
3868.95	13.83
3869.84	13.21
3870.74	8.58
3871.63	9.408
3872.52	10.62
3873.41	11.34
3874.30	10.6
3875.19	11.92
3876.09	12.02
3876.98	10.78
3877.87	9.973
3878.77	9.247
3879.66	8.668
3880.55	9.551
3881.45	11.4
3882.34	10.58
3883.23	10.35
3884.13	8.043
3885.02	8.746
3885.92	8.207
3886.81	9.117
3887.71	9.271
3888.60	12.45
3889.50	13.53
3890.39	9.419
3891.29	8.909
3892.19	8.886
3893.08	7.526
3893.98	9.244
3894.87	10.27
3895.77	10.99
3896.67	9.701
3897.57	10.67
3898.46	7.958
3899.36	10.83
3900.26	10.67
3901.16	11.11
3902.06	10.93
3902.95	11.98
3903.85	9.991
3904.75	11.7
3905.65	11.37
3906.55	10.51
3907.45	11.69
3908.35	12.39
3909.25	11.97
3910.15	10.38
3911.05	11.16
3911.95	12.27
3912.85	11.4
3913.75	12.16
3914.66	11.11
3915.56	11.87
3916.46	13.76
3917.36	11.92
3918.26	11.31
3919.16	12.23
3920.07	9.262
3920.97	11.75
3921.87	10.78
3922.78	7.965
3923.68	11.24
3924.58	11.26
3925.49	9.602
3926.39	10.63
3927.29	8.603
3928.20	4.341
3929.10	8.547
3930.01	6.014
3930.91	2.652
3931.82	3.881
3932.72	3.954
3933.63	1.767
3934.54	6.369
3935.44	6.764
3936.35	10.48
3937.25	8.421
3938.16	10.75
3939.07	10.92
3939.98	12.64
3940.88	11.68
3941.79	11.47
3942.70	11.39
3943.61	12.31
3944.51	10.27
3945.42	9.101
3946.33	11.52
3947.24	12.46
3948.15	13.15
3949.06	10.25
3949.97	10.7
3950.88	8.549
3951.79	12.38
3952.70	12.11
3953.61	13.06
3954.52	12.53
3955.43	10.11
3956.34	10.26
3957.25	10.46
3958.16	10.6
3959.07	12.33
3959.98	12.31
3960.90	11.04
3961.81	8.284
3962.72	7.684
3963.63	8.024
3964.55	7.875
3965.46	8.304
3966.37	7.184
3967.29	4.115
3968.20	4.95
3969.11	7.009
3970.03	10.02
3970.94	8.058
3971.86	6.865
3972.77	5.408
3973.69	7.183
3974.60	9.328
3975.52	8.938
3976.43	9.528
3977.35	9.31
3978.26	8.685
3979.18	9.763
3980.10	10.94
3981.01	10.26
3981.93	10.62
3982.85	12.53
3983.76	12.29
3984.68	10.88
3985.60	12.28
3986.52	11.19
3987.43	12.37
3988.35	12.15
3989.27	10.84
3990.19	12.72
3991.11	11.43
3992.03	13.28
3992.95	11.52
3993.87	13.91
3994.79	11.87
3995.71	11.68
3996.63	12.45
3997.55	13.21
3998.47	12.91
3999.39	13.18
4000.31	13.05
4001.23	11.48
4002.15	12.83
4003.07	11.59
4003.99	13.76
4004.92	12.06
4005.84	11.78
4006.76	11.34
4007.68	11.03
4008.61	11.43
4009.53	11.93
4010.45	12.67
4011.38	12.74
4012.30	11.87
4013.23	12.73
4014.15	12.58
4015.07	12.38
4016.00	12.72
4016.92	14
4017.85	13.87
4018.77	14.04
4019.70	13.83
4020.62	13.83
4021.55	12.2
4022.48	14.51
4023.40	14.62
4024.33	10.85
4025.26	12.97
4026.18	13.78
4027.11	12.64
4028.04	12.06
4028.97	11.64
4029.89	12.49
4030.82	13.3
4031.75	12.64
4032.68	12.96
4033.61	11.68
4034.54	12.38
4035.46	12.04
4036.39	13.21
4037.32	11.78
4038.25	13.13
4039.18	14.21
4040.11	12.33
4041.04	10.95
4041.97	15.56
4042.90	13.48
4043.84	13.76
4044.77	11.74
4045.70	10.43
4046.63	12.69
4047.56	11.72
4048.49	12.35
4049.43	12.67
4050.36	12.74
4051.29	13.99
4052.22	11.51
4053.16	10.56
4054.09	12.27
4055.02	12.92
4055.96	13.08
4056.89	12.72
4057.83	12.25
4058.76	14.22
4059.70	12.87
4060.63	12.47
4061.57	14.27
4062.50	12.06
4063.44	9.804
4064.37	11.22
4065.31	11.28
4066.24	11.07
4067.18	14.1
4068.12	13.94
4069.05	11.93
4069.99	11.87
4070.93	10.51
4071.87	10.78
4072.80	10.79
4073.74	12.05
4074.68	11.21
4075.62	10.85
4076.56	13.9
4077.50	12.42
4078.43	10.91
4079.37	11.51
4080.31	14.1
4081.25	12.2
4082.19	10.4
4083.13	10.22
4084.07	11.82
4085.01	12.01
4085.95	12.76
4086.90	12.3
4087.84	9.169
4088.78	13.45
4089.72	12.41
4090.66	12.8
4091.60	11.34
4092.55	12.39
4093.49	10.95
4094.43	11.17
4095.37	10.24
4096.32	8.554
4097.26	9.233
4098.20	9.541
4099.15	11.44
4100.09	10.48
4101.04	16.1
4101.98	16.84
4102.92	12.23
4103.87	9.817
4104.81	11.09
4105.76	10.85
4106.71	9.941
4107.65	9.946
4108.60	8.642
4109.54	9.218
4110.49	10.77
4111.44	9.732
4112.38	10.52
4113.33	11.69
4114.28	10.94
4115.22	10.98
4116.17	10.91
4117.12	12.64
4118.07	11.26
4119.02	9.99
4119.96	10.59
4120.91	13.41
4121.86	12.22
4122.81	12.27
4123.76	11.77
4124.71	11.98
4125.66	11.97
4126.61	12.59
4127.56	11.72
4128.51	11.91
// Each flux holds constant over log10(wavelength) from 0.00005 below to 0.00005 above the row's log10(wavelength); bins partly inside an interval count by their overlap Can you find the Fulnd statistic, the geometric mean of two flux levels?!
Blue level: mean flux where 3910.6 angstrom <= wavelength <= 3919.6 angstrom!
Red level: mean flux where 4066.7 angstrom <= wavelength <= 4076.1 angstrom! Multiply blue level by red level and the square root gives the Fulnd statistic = 11.9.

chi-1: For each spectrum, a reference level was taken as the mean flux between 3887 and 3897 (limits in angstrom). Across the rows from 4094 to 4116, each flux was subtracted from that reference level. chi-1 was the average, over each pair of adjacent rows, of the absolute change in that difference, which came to 1.34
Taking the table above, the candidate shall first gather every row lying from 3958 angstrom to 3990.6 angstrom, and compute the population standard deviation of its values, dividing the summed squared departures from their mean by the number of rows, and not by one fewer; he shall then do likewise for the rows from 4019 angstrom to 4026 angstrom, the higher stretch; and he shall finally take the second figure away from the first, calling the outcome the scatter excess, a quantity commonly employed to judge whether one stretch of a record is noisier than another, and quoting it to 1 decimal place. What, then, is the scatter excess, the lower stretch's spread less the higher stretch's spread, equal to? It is 1.0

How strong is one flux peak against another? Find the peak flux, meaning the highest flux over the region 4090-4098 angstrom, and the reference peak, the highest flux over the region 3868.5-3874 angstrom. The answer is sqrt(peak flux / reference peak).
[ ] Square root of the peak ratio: 0.96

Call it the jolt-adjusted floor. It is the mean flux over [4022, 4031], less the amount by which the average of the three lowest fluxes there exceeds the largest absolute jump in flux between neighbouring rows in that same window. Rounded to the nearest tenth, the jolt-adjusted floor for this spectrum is 5.1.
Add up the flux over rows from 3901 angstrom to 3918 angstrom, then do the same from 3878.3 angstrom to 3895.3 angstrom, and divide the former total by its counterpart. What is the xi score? 1.2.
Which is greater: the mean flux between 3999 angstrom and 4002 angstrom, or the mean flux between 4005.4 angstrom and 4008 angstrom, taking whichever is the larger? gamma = 12.6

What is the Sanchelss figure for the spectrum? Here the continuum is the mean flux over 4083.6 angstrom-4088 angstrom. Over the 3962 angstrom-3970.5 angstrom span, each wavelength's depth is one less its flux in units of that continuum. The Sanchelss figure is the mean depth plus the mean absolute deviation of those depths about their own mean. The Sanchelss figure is 0.49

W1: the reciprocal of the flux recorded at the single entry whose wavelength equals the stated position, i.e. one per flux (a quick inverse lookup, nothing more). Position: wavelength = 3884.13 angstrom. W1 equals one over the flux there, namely 0.124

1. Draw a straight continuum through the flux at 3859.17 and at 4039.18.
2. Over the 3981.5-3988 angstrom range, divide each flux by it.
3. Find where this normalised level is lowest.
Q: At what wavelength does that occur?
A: 3981.93 angstrom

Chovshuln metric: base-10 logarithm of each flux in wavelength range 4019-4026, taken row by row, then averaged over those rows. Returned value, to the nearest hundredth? 1.12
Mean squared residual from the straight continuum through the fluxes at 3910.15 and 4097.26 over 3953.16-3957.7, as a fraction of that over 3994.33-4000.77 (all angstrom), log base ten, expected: -0.44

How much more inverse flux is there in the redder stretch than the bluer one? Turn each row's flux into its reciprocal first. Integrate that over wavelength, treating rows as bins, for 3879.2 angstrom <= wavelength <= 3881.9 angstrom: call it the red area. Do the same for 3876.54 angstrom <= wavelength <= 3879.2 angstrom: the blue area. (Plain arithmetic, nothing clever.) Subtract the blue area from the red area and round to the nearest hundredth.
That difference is 0.01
